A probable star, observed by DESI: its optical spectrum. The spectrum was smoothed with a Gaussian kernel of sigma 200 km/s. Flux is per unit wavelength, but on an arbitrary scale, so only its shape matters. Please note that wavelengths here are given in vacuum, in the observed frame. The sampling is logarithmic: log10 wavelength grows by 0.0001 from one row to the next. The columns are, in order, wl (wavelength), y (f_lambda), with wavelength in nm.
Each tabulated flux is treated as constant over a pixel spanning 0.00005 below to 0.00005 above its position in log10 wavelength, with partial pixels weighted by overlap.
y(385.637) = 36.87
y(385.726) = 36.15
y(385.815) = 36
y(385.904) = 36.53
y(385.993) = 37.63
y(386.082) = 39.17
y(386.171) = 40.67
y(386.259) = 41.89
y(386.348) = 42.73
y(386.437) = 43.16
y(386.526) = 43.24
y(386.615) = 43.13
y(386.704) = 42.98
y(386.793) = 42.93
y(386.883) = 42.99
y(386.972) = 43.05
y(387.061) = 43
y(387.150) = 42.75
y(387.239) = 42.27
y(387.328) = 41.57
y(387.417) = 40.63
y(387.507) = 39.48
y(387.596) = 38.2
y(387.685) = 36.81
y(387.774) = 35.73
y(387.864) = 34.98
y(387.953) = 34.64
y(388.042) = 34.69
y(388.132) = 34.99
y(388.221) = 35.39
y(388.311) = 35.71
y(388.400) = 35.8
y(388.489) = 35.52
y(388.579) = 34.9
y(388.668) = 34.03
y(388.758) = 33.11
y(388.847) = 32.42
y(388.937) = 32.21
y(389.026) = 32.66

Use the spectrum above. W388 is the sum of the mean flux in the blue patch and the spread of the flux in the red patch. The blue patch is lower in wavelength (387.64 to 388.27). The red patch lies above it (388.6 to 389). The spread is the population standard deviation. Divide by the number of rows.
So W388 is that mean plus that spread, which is 36.0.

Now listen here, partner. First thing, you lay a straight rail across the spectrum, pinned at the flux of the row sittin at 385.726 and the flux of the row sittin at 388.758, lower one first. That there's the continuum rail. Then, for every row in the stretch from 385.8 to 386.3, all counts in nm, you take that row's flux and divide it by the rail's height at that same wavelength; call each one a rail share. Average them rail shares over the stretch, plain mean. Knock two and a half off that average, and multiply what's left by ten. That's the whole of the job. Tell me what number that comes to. -14.2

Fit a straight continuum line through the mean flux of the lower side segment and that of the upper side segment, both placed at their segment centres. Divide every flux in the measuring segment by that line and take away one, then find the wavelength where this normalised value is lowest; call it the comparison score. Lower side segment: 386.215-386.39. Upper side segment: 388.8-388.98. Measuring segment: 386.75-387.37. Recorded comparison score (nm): 386.793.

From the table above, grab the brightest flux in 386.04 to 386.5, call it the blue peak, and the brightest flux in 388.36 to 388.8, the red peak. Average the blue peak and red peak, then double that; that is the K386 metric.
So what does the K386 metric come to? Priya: 79.0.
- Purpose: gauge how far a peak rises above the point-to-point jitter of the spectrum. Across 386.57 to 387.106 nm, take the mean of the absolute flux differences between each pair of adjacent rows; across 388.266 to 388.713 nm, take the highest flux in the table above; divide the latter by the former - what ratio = 484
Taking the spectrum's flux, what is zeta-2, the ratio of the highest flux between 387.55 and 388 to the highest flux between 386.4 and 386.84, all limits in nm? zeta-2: 0.88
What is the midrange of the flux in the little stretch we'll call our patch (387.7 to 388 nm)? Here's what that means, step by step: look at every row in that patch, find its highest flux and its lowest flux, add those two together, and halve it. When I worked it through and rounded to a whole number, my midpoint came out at 35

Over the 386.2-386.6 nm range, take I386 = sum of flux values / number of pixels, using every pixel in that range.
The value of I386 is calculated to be 43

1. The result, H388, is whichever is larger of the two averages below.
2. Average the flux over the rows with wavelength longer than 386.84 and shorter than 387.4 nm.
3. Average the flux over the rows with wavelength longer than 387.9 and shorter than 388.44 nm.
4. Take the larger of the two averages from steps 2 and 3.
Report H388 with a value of 42.6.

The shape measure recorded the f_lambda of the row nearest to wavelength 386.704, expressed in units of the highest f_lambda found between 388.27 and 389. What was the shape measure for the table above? 1.20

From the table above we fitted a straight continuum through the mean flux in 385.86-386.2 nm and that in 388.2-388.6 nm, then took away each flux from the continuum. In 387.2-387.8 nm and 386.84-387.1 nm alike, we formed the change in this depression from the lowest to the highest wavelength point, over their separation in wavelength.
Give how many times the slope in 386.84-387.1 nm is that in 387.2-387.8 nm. -0.12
